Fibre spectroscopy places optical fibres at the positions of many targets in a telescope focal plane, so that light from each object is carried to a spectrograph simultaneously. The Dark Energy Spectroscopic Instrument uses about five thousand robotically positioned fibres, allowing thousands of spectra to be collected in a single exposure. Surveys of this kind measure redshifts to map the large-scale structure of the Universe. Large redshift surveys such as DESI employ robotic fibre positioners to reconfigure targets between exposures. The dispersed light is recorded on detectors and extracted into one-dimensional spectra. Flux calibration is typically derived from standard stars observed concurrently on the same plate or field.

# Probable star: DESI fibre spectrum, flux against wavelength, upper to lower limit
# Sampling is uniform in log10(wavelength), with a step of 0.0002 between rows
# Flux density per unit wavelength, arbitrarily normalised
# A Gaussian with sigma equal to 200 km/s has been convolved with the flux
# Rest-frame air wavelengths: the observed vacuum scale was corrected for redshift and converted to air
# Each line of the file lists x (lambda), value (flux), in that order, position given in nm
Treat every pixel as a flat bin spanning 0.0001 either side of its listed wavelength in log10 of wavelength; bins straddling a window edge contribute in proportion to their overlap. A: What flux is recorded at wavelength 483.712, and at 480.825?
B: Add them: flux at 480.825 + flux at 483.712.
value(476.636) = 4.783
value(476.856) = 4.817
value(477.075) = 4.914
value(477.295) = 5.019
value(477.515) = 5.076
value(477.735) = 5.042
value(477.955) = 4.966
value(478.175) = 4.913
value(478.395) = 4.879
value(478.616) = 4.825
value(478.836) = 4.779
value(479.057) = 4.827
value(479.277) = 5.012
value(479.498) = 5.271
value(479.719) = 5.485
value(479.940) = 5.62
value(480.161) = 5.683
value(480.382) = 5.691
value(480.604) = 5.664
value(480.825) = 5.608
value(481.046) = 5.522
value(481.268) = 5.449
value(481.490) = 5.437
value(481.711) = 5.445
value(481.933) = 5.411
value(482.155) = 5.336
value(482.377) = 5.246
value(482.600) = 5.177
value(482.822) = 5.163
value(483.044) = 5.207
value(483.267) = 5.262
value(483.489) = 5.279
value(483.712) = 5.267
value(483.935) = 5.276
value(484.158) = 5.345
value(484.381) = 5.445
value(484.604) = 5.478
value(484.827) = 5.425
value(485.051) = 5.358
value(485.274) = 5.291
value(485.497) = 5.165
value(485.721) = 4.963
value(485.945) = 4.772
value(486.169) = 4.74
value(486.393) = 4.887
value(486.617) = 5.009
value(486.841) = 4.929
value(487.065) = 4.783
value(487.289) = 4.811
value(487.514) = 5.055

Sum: 10.9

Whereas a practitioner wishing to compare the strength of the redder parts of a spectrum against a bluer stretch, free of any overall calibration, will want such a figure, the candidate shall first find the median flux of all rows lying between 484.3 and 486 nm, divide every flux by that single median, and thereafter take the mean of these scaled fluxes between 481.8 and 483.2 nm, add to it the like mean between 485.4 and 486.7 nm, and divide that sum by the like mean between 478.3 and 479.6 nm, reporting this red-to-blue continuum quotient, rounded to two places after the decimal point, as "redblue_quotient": 2.06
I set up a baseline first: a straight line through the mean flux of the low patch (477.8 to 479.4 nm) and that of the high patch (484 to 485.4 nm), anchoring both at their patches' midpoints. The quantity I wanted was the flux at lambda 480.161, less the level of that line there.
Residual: 0.7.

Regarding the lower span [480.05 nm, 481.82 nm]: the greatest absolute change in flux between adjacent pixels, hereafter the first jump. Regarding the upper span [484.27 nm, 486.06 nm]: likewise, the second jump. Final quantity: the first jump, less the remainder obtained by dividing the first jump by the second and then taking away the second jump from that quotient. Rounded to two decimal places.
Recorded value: -0.14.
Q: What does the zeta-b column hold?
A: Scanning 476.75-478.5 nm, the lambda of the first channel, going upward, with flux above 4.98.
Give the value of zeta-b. 477.295 nm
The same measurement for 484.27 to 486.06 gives 484.381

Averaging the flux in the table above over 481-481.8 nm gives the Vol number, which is 5.46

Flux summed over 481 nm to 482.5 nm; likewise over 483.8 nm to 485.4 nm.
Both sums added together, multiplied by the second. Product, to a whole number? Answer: 2839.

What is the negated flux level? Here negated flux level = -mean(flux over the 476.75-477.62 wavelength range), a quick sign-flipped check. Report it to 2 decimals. -4.96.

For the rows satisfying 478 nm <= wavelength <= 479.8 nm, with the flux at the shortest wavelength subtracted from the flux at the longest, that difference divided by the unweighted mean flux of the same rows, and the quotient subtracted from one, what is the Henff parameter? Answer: 0.89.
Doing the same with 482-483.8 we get 1.01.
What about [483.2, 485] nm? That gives 0.97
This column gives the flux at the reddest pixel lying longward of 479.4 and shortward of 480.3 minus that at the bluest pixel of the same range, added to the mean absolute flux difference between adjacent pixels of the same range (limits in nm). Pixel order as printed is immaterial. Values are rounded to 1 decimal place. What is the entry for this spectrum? 0.5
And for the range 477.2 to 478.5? -0.1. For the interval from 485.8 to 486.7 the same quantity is 0.3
